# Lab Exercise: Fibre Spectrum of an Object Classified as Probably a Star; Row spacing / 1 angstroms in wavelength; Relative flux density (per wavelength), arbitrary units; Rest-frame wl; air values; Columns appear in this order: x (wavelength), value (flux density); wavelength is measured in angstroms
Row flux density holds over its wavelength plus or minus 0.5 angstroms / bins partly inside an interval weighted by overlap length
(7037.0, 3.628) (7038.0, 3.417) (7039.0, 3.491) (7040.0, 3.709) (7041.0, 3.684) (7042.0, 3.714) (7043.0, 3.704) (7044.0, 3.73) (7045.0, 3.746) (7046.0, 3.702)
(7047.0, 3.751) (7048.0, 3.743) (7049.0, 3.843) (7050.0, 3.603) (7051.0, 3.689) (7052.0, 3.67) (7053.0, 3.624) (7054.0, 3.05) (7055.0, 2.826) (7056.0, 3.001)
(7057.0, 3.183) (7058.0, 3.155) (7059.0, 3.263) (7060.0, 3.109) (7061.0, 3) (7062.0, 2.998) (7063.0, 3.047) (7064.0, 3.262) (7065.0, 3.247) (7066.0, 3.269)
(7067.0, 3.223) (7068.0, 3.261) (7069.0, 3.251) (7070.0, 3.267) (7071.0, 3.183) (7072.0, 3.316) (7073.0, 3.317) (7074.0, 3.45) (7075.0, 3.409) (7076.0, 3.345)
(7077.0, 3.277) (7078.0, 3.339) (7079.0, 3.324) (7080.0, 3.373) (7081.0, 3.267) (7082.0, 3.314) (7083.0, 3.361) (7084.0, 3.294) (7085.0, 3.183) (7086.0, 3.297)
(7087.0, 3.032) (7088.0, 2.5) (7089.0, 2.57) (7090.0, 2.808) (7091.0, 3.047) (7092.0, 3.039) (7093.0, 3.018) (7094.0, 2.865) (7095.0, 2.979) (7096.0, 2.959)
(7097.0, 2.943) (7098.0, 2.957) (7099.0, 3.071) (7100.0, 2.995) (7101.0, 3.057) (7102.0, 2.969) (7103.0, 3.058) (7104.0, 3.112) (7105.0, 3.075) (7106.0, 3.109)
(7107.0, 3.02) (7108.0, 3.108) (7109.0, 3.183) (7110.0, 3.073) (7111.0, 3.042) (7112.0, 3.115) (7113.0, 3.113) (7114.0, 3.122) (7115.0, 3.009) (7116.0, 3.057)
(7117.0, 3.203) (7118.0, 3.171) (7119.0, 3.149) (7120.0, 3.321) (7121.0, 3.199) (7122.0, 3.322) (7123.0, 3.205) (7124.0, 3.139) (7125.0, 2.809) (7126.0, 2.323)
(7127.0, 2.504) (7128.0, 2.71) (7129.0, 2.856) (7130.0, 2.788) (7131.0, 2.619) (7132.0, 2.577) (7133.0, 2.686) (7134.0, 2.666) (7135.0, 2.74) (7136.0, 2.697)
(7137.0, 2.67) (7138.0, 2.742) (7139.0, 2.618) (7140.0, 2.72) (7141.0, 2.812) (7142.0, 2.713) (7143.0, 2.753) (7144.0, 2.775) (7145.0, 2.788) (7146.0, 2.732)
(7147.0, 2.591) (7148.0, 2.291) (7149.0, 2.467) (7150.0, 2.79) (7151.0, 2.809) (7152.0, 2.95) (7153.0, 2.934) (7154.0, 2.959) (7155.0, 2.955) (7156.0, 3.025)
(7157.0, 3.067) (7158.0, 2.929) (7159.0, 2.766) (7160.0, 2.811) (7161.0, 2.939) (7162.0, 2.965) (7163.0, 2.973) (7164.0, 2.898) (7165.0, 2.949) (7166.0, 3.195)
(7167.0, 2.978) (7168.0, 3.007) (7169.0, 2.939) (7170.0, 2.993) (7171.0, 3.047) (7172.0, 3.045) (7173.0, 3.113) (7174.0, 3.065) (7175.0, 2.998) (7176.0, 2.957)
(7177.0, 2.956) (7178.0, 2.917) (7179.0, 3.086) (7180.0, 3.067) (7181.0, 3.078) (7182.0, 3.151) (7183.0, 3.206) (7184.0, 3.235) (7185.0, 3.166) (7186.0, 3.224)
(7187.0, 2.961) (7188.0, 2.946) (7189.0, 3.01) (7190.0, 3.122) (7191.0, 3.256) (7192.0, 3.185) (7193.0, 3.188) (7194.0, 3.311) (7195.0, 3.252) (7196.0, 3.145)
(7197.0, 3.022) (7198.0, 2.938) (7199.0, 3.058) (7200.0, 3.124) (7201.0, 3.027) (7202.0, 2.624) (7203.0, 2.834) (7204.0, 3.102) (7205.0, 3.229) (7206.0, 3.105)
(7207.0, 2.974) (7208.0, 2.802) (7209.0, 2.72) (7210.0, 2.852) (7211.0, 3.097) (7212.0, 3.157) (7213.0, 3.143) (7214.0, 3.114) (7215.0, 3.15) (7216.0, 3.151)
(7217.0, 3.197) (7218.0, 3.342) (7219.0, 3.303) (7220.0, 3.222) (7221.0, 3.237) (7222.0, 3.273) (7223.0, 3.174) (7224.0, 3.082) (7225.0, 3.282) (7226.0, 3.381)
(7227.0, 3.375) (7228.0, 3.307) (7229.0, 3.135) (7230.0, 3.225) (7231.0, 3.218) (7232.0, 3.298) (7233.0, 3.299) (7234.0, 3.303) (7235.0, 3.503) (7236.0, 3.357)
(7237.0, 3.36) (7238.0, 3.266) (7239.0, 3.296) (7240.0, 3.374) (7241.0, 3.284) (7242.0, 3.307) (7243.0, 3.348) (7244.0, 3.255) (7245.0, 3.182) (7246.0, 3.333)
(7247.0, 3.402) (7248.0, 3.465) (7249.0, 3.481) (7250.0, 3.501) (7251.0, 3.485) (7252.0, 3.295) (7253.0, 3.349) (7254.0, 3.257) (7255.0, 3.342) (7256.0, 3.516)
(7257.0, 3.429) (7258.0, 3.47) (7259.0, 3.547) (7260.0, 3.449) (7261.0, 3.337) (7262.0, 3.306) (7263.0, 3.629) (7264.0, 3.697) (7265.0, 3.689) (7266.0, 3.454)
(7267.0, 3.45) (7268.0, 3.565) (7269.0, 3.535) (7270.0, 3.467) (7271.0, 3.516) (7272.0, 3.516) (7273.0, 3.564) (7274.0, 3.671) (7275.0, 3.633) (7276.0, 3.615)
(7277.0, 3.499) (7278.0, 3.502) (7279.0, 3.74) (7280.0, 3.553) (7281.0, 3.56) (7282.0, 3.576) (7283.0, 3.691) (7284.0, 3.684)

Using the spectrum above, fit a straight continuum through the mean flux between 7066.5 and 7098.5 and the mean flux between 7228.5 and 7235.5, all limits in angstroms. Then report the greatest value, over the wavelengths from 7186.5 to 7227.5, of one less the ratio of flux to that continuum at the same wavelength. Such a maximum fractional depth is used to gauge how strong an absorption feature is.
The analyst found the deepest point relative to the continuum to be 0.19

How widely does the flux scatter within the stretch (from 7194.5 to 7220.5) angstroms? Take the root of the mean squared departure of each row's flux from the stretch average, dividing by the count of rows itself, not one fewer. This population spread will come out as 0.17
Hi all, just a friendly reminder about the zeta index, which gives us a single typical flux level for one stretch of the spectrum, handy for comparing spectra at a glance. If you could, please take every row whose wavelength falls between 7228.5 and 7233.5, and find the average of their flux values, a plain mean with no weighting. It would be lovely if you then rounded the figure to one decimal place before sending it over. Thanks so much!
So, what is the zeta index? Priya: 3.2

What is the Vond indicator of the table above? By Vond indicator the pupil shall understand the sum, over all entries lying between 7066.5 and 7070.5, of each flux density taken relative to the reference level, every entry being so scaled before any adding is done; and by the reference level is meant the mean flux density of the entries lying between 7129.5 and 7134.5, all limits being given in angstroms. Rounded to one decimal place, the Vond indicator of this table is 4.9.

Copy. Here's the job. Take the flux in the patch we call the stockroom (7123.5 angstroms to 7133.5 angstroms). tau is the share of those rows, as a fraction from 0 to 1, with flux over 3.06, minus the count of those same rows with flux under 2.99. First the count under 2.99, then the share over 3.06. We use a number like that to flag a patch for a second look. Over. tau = -8.9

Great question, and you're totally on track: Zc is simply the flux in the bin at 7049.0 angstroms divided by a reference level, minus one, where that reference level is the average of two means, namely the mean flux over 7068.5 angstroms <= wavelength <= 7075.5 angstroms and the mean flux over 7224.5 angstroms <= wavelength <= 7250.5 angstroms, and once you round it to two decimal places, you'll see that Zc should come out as 0.16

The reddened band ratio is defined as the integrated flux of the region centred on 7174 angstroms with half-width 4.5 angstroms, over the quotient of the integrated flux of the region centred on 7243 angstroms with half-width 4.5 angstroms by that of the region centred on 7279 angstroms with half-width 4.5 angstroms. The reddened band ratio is 29.4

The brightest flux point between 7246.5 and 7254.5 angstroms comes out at 3.501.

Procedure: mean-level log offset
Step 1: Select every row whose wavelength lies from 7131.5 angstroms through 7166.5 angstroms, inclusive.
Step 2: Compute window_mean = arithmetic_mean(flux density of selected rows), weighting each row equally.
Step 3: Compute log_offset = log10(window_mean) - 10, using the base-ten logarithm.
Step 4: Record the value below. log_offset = -9.55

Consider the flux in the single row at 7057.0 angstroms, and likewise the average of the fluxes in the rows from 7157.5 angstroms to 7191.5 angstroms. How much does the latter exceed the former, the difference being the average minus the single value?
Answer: -0.2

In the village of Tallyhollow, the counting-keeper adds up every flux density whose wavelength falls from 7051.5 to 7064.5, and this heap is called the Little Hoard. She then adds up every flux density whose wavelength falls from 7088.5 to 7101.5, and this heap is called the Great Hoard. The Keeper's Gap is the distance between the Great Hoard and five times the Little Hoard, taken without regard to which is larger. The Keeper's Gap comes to 168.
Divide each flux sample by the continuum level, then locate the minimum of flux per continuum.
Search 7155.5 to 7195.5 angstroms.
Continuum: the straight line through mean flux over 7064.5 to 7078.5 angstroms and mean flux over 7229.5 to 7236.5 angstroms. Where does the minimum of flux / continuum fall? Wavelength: 7159.0 angstroms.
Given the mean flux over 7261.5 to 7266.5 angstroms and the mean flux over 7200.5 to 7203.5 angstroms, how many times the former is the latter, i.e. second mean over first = 0.80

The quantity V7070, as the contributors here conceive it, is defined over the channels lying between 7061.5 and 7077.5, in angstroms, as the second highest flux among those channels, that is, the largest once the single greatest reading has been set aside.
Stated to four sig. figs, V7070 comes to 3.409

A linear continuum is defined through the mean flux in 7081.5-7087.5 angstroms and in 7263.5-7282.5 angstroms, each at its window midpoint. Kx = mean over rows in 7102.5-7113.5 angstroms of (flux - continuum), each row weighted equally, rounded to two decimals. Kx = -0.20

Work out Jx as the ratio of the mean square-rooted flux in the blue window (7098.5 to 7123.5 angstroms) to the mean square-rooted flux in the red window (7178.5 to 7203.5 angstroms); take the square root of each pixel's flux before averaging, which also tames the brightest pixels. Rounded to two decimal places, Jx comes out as 1.00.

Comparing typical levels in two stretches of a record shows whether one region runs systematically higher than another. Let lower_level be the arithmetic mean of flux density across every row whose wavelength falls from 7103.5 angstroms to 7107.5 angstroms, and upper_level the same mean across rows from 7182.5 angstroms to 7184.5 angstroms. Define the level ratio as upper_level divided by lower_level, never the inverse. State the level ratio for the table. 1.05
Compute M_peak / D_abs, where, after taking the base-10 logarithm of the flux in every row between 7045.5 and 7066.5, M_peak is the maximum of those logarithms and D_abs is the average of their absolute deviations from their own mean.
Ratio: 16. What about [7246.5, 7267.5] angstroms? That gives 51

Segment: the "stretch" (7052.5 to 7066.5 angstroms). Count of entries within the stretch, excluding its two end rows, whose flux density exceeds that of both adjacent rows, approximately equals 3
